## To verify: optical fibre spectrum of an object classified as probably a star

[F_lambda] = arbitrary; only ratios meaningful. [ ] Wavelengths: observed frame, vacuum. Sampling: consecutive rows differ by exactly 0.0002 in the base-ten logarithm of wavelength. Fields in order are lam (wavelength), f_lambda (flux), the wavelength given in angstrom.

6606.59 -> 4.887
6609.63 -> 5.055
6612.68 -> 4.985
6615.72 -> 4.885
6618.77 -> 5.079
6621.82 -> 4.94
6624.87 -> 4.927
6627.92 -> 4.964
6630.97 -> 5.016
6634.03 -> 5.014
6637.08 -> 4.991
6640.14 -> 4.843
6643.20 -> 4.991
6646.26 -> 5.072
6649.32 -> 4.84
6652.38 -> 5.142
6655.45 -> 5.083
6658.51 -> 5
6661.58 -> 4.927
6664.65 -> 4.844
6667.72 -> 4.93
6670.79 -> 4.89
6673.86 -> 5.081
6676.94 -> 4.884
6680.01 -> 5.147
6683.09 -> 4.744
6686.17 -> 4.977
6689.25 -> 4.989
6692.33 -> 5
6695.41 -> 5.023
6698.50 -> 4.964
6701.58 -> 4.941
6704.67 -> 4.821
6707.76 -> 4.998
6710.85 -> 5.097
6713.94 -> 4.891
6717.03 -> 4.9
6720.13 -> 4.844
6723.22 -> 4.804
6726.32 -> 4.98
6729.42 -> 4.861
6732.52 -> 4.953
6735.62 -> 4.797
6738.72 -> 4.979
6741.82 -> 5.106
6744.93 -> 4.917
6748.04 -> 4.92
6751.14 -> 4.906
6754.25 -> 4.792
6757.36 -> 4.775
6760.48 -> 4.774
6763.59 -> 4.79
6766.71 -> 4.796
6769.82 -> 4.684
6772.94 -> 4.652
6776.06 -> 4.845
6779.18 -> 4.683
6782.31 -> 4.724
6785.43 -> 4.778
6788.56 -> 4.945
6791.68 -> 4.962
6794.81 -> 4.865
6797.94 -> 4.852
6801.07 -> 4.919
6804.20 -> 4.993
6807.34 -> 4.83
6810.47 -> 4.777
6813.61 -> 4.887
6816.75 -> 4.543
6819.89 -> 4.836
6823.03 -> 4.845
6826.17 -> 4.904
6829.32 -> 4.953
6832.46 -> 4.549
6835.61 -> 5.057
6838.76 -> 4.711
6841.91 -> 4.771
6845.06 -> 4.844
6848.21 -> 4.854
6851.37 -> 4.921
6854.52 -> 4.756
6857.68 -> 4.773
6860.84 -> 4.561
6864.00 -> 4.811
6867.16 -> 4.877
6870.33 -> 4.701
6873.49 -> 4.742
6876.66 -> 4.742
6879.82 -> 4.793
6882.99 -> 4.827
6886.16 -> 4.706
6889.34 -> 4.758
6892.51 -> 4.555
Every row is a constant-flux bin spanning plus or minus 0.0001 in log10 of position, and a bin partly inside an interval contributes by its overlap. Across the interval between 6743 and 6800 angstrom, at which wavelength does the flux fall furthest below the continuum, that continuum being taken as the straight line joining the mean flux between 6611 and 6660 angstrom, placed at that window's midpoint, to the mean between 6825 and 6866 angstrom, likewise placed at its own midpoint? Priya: 6772.94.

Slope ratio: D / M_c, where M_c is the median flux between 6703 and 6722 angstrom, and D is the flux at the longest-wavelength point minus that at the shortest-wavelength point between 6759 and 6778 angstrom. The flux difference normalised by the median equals 0.015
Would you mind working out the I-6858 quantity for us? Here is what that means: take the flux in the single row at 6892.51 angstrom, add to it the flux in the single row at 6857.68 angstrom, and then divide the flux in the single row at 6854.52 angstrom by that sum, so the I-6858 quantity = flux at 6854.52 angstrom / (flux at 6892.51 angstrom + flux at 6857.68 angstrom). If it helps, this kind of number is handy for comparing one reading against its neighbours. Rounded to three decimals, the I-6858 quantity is 0.510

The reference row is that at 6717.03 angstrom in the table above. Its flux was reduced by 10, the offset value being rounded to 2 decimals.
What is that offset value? -5.10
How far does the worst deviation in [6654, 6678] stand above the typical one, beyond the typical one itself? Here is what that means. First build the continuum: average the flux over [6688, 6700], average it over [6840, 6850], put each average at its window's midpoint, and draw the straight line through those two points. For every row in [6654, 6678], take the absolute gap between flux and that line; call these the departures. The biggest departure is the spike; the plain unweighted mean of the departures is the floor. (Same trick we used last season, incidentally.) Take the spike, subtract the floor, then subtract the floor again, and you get -0.01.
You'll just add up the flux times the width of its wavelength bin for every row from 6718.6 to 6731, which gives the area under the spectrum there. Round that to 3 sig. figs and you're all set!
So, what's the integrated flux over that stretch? 60.4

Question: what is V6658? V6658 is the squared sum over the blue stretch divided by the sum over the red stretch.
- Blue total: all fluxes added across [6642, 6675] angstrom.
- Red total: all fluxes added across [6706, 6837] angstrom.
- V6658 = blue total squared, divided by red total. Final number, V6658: 15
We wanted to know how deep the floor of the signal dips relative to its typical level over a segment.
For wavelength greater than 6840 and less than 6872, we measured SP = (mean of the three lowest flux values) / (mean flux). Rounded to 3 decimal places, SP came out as 0.976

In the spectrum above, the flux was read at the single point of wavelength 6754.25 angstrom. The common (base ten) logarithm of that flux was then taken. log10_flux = 0.681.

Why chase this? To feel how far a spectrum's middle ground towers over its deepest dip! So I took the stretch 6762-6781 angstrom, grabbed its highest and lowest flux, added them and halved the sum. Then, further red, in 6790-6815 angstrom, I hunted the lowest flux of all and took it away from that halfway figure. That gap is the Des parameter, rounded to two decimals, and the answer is -0.03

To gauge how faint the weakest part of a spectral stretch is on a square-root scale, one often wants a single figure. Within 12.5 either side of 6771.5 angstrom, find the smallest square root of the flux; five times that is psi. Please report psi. 10.78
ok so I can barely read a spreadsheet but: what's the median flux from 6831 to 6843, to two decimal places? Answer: 4.74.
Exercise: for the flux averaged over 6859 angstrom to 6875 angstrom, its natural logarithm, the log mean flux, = 1.56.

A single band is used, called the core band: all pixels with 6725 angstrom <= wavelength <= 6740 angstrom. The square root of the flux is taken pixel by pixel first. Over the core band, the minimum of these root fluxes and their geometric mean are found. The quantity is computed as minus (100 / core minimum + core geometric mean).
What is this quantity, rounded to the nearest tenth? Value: -47.9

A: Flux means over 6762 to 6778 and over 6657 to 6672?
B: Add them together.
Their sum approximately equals 9.67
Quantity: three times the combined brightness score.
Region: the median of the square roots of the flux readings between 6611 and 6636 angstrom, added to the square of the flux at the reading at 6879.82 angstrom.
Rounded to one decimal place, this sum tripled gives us 75.6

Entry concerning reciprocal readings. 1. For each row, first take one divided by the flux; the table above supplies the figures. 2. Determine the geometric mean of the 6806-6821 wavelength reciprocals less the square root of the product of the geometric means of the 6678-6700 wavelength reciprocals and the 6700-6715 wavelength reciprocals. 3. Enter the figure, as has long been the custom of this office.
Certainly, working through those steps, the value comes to 0.0080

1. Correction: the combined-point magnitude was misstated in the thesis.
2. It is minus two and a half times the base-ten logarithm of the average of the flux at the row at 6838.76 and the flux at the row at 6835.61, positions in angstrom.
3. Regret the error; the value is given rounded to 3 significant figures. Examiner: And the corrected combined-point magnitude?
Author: -1.72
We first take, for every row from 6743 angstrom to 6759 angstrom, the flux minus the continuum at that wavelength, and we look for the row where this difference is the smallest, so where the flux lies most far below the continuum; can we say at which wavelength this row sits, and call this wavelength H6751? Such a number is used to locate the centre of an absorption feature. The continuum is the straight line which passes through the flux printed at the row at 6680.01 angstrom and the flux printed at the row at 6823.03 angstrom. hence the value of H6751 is 6757.36 angstrom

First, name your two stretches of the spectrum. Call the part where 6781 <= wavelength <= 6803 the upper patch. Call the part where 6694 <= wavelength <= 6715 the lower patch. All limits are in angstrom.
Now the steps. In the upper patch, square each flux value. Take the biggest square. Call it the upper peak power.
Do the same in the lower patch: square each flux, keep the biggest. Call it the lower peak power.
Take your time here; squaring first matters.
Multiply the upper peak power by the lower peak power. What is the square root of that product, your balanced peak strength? 25.3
